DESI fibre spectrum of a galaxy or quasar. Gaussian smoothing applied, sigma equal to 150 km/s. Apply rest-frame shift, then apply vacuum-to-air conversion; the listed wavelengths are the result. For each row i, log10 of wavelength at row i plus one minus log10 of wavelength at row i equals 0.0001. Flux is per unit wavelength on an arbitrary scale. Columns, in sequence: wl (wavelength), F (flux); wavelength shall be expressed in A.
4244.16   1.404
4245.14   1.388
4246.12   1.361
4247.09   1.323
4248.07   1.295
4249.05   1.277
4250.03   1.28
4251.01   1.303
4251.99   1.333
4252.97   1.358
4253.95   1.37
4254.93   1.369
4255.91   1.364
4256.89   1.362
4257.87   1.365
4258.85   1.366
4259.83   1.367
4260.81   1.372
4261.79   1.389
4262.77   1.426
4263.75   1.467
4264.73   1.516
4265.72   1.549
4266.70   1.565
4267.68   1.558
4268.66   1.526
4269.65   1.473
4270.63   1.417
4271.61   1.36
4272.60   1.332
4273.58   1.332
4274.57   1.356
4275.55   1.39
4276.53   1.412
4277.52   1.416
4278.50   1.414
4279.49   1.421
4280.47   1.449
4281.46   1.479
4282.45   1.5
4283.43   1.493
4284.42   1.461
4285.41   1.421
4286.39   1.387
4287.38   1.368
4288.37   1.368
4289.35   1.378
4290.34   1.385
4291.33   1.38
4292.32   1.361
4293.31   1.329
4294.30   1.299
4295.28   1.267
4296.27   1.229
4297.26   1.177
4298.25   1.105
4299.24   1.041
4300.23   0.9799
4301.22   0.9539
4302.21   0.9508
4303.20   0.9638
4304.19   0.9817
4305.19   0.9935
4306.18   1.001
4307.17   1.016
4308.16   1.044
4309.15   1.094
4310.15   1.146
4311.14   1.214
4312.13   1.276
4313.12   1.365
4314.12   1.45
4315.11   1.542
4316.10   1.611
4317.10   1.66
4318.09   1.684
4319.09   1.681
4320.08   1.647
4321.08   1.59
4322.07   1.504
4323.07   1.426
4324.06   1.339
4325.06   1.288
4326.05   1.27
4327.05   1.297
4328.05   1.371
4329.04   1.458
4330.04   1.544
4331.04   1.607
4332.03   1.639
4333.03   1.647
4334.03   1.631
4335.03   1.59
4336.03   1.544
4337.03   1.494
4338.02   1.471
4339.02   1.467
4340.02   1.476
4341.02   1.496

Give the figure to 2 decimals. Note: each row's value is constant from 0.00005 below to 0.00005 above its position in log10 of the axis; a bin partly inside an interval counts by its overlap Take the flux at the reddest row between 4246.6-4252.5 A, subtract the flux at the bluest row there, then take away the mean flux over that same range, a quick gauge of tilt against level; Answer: -1.29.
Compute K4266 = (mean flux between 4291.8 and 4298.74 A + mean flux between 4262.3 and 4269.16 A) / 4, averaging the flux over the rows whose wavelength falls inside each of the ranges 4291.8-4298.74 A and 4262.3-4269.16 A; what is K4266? 0.692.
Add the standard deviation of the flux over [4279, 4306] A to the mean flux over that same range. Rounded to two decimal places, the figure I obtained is 1.45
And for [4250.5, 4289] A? 1.48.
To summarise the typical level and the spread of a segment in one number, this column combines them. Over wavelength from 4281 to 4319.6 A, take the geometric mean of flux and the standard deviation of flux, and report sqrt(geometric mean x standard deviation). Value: 0.53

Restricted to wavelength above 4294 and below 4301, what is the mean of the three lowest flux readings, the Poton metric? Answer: 1.042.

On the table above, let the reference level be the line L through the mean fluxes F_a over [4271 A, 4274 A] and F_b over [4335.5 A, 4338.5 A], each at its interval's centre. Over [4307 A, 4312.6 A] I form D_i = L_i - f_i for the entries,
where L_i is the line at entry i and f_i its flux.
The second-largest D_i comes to 0.39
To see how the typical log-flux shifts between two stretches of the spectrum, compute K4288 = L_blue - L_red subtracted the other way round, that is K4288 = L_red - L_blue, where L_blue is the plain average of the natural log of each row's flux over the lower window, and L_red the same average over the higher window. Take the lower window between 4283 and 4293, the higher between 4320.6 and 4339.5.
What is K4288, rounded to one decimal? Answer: 0.1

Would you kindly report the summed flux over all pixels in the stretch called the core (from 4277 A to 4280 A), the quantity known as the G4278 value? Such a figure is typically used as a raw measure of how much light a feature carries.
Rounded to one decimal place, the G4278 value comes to 4.3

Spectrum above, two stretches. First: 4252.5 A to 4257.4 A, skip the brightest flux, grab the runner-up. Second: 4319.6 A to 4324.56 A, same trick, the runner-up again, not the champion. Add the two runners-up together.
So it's 3.0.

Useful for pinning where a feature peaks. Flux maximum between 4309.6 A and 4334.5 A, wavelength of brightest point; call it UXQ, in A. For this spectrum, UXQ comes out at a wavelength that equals 4318.09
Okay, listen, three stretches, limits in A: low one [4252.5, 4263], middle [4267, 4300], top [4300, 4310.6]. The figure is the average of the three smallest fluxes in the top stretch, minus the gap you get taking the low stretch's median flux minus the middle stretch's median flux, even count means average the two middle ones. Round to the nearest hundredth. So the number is 0.97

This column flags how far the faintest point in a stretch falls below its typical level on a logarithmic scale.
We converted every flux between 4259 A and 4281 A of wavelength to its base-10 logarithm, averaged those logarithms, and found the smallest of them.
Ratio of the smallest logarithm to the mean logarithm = 0.8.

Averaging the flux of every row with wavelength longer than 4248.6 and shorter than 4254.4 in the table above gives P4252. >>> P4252 1.32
